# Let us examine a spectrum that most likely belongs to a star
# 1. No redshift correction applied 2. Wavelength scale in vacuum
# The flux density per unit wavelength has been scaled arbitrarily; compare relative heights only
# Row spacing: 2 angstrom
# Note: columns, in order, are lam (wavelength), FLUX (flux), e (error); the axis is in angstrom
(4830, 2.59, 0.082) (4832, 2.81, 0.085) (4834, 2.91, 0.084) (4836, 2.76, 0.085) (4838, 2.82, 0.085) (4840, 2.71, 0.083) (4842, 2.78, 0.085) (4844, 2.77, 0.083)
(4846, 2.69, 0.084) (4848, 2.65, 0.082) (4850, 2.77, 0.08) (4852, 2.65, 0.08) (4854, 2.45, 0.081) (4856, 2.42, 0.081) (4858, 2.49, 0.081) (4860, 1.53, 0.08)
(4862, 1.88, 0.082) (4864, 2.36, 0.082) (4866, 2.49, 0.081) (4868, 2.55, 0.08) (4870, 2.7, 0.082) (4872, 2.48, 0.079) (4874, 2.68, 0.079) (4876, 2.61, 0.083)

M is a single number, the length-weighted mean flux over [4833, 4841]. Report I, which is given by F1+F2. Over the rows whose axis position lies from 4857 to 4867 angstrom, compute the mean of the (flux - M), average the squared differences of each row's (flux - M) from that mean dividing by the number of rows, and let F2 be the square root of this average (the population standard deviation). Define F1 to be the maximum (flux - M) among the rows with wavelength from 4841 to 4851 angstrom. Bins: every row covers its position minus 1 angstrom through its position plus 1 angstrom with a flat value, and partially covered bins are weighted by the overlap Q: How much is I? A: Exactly 0.36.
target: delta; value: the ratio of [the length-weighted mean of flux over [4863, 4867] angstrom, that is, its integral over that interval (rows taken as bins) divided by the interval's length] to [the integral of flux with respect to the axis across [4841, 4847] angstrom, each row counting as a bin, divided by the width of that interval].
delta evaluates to 0.88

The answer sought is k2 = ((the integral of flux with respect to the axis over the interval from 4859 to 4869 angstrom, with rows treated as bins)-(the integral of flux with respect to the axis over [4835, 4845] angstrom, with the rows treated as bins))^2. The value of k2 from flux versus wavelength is 37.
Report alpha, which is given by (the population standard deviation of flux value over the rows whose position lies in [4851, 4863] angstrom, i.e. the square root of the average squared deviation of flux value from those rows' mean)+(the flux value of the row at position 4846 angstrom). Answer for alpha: 3.1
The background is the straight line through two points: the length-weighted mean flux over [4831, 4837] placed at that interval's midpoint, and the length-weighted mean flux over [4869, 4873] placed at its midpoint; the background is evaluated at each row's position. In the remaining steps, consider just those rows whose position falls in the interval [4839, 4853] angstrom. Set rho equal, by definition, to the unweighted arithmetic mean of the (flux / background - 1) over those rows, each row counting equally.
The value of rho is -0.01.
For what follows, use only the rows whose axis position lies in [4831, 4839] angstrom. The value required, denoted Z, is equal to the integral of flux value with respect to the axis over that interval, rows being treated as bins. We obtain 23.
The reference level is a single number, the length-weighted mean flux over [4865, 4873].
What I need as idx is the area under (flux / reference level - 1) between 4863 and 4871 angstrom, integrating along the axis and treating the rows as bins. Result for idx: -0.1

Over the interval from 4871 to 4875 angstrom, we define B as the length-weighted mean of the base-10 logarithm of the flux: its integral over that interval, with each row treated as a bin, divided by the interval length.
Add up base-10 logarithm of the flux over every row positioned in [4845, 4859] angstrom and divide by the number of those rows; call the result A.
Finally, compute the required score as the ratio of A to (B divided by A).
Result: 0.41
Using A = 0.41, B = 0.41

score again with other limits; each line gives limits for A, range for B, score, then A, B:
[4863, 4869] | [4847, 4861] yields 0.41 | 0.39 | 0.38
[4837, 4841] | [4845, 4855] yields 0.46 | 0.44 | 0.42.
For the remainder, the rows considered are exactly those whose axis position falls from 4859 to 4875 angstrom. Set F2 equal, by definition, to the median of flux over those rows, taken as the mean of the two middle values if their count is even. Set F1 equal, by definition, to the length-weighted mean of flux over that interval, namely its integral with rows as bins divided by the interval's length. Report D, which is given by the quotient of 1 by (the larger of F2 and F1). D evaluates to 0.40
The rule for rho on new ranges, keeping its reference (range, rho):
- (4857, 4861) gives -0.25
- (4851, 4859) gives -0.07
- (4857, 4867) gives -0.19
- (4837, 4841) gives -0.01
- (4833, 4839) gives 0.01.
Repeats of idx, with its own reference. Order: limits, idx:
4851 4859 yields -0.2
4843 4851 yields 0.5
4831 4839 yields 0.8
